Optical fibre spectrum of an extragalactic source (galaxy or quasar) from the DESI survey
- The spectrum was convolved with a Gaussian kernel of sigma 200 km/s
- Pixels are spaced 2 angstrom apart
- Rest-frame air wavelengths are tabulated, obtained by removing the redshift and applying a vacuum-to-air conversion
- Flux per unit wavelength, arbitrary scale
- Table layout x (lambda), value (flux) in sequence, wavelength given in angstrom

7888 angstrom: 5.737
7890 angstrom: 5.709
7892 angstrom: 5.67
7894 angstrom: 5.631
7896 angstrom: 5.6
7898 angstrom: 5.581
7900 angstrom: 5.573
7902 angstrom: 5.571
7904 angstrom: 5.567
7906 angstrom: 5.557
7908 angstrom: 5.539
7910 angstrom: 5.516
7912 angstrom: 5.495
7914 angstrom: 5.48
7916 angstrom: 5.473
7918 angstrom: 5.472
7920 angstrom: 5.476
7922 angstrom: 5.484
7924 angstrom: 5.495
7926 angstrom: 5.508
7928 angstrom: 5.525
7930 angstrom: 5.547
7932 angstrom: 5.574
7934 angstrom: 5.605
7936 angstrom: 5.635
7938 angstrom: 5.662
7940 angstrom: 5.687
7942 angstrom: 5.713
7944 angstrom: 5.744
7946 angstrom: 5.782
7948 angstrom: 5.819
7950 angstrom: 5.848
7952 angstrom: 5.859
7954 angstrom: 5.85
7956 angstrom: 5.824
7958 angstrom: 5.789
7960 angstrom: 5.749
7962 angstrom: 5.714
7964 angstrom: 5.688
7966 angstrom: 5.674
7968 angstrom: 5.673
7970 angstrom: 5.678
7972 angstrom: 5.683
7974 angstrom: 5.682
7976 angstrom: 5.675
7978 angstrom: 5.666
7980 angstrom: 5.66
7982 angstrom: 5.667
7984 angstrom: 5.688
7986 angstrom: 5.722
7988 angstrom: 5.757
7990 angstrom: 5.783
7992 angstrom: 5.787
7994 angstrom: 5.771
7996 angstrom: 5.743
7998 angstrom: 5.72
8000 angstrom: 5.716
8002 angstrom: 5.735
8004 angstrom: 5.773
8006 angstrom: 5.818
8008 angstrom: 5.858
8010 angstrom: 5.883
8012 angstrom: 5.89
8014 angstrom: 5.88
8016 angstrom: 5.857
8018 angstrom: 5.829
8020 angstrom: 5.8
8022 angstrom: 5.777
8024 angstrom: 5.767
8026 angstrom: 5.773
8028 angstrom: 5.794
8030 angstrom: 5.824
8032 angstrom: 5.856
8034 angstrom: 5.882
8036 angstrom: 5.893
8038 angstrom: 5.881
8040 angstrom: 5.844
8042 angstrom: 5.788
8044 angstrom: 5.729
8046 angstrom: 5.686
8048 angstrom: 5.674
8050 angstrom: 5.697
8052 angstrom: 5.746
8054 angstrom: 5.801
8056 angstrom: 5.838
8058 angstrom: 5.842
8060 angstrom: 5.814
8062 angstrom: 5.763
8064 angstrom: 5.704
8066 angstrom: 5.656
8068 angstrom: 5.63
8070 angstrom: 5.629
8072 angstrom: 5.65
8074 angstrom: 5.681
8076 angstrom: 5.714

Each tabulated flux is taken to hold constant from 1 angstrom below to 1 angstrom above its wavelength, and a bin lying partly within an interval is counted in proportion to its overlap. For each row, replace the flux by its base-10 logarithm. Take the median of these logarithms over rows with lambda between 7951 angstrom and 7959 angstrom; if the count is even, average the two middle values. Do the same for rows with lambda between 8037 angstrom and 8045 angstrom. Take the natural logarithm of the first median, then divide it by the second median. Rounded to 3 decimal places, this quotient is -0.348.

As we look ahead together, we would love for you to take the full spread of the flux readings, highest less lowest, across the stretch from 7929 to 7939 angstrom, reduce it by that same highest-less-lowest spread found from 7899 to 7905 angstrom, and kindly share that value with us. 0.109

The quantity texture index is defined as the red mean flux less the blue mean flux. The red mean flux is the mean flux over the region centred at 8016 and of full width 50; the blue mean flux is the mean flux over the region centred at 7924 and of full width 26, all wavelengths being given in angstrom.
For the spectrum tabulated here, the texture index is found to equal 0.29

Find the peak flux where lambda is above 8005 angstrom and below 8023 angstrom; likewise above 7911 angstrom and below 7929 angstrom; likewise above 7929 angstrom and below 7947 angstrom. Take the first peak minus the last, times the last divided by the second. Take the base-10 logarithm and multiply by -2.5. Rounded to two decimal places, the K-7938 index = 2.37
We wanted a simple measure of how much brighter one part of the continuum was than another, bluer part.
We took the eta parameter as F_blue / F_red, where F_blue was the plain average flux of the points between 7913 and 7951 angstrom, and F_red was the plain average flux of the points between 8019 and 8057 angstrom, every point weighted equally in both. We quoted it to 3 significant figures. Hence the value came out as 0.968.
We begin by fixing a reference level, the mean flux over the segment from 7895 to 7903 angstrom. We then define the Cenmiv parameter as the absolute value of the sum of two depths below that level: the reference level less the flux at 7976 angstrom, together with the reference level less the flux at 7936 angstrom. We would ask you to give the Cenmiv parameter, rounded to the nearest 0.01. 0.15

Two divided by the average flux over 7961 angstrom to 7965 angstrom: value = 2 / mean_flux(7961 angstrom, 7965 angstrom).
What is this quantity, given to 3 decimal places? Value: 0.351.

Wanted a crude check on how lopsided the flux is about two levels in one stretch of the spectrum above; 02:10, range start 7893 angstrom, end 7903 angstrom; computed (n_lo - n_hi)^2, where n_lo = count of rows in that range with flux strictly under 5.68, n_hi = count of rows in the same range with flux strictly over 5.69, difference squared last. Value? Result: 25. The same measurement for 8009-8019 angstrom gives 25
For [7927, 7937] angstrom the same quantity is 25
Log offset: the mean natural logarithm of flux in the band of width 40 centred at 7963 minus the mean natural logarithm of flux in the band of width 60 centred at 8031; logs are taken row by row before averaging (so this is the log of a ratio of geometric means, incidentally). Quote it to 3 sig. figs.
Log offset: -0.0124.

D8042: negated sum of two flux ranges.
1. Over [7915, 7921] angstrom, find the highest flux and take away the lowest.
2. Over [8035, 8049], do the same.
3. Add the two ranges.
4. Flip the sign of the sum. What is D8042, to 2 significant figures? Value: -0.22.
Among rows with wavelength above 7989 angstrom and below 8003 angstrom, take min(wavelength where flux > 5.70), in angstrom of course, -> 7990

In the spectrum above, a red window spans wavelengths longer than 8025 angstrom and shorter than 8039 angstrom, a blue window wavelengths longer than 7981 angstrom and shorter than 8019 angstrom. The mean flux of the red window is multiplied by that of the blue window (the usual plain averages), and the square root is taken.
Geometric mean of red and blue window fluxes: 5.81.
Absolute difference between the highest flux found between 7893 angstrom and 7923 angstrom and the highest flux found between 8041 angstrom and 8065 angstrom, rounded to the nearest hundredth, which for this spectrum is 0.21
